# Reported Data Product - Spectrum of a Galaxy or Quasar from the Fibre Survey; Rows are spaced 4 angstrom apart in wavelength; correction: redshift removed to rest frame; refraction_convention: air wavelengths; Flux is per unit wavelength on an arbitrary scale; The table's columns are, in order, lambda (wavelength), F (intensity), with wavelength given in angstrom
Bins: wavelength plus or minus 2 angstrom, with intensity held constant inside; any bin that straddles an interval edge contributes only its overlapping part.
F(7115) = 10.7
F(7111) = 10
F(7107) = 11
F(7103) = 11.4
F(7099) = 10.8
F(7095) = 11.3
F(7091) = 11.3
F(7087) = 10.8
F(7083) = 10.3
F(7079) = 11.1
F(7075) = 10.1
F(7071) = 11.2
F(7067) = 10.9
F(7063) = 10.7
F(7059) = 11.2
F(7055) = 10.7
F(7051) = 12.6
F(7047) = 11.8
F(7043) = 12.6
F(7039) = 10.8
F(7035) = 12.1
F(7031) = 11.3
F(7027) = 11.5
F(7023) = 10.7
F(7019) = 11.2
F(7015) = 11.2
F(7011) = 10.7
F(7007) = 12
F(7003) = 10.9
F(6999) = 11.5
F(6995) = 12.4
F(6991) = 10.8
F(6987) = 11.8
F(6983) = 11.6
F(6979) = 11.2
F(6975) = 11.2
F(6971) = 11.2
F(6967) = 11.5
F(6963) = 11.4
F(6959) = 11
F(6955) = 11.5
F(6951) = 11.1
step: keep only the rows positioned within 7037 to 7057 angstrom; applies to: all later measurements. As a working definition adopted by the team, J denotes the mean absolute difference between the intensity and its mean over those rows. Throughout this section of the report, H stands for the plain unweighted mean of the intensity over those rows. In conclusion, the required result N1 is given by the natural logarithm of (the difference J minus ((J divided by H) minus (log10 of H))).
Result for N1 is 0.57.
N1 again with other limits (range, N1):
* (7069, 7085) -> 0.38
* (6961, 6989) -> 0.21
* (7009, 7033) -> 0.25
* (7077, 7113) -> 0.32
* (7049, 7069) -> 0.44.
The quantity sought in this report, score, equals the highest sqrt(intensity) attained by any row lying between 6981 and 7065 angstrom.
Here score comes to 3.55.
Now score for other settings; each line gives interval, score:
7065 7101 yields 3.36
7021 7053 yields 3.55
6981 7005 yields 3.52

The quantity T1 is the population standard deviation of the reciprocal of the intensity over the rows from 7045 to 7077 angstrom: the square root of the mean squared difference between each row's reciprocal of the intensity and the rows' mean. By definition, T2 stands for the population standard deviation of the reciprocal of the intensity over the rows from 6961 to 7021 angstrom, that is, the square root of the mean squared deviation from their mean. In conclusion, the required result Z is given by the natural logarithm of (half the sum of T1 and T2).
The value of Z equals -5.41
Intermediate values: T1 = 0.0056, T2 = 0.0033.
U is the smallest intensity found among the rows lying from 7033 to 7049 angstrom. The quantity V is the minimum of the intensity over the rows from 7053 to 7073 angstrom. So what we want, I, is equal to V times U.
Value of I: 116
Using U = 10.8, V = 10.7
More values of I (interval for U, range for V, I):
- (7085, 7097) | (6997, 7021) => 116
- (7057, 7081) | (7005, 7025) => 108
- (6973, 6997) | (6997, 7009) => 118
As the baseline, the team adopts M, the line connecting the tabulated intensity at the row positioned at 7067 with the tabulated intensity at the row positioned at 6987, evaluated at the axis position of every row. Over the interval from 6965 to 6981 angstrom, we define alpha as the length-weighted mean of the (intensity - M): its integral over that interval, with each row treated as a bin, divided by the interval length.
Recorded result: -0.68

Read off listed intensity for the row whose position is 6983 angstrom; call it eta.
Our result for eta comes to 11.6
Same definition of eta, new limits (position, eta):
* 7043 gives 12.6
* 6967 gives 11.5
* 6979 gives 11.2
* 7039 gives 10.8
